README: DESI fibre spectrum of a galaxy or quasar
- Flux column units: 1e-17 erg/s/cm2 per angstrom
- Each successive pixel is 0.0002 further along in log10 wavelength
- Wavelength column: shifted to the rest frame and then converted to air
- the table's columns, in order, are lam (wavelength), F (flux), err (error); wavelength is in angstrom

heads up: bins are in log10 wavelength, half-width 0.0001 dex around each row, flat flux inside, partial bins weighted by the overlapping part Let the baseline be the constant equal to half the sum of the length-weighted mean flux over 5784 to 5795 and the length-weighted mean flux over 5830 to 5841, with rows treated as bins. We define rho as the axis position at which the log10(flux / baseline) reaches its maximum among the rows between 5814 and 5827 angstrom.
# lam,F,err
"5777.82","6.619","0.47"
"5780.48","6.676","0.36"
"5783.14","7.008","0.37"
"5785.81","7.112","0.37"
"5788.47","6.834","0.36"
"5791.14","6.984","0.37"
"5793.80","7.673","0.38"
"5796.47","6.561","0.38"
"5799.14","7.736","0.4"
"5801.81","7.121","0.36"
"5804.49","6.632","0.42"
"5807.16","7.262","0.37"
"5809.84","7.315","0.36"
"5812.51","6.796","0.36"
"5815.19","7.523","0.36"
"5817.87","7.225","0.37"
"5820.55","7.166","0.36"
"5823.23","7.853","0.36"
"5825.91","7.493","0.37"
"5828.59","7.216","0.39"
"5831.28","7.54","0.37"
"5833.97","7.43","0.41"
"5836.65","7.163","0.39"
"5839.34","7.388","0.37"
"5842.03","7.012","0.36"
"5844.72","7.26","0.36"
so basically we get 5823.23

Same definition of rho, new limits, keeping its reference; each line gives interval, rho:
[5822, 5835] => 5823.23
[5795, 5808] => 5799.14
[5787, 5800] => 5799.14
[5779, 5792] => 5785.81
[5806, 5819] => 5815.19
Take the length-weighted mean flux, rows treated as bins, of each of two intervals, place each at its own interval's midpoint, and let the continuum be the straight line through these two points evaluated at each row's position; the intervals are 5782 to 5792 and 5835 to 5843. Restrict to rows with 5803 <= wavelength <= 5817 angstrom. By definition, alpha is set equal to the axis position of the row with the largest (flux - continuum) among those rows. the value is 5815.19 angstrom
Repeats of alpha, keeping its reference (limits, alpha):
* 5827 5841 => 5831.28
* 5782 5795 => 5793.80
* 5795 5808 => 5799.14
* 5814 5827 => 5823.23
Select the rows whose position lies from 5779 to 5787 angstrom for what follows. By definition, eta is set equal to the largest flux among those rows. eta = 7.112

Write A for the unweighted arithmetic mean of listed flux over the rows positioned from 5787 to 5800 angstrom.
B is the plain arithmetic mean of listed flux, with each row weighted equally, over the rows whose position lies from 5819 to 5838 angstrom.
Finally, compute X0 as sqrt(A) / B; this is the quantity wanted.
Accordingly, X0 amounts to 0.361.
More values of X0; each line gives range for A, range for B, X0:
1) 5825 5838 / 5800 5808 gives 0.388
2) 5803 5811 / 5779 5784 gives 0.389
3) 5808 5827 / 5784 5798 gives 0.385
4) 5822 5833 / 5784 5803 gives 0.384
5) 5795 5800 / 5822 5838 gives 0.359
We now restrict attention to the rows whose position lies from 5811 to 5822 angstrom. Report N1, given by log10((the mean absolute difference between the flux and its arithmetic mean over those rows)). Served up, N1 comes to -0.71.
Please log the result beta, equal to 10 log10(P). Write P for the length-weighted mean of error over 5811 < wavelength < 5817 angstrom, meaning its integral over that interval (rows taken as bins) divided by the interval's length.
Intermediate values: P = 0.361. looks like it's -4.426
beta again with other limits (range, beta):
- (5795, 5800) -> -4.104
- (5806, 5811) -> -4.381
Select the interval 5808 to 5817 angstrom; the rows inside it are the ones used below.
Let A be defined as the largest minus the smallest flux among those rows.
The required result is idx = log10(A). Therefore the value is -0.14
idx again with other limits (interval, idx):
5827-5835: -0.49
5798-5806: 0.04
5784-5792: -0.56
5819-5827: -0.16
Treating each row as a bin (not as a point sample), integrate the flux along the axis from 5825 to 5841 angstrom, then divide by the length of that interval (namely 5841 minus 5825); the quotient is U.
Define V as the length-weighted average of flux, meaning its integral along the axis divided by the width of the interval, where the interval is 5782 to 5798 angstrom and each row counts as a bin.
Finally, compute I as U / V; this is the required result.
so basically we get 1.046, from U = 7.36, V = 7.04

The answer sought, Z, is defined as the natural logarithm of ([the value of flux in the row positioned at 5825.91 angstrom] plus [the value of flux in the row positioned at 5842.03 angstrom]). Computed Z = 2.67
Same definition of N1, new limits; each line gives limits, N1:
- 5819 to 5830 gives -0.62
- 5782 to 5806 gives -0.52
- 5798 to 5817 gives -0.53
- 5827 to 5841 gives -0.90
